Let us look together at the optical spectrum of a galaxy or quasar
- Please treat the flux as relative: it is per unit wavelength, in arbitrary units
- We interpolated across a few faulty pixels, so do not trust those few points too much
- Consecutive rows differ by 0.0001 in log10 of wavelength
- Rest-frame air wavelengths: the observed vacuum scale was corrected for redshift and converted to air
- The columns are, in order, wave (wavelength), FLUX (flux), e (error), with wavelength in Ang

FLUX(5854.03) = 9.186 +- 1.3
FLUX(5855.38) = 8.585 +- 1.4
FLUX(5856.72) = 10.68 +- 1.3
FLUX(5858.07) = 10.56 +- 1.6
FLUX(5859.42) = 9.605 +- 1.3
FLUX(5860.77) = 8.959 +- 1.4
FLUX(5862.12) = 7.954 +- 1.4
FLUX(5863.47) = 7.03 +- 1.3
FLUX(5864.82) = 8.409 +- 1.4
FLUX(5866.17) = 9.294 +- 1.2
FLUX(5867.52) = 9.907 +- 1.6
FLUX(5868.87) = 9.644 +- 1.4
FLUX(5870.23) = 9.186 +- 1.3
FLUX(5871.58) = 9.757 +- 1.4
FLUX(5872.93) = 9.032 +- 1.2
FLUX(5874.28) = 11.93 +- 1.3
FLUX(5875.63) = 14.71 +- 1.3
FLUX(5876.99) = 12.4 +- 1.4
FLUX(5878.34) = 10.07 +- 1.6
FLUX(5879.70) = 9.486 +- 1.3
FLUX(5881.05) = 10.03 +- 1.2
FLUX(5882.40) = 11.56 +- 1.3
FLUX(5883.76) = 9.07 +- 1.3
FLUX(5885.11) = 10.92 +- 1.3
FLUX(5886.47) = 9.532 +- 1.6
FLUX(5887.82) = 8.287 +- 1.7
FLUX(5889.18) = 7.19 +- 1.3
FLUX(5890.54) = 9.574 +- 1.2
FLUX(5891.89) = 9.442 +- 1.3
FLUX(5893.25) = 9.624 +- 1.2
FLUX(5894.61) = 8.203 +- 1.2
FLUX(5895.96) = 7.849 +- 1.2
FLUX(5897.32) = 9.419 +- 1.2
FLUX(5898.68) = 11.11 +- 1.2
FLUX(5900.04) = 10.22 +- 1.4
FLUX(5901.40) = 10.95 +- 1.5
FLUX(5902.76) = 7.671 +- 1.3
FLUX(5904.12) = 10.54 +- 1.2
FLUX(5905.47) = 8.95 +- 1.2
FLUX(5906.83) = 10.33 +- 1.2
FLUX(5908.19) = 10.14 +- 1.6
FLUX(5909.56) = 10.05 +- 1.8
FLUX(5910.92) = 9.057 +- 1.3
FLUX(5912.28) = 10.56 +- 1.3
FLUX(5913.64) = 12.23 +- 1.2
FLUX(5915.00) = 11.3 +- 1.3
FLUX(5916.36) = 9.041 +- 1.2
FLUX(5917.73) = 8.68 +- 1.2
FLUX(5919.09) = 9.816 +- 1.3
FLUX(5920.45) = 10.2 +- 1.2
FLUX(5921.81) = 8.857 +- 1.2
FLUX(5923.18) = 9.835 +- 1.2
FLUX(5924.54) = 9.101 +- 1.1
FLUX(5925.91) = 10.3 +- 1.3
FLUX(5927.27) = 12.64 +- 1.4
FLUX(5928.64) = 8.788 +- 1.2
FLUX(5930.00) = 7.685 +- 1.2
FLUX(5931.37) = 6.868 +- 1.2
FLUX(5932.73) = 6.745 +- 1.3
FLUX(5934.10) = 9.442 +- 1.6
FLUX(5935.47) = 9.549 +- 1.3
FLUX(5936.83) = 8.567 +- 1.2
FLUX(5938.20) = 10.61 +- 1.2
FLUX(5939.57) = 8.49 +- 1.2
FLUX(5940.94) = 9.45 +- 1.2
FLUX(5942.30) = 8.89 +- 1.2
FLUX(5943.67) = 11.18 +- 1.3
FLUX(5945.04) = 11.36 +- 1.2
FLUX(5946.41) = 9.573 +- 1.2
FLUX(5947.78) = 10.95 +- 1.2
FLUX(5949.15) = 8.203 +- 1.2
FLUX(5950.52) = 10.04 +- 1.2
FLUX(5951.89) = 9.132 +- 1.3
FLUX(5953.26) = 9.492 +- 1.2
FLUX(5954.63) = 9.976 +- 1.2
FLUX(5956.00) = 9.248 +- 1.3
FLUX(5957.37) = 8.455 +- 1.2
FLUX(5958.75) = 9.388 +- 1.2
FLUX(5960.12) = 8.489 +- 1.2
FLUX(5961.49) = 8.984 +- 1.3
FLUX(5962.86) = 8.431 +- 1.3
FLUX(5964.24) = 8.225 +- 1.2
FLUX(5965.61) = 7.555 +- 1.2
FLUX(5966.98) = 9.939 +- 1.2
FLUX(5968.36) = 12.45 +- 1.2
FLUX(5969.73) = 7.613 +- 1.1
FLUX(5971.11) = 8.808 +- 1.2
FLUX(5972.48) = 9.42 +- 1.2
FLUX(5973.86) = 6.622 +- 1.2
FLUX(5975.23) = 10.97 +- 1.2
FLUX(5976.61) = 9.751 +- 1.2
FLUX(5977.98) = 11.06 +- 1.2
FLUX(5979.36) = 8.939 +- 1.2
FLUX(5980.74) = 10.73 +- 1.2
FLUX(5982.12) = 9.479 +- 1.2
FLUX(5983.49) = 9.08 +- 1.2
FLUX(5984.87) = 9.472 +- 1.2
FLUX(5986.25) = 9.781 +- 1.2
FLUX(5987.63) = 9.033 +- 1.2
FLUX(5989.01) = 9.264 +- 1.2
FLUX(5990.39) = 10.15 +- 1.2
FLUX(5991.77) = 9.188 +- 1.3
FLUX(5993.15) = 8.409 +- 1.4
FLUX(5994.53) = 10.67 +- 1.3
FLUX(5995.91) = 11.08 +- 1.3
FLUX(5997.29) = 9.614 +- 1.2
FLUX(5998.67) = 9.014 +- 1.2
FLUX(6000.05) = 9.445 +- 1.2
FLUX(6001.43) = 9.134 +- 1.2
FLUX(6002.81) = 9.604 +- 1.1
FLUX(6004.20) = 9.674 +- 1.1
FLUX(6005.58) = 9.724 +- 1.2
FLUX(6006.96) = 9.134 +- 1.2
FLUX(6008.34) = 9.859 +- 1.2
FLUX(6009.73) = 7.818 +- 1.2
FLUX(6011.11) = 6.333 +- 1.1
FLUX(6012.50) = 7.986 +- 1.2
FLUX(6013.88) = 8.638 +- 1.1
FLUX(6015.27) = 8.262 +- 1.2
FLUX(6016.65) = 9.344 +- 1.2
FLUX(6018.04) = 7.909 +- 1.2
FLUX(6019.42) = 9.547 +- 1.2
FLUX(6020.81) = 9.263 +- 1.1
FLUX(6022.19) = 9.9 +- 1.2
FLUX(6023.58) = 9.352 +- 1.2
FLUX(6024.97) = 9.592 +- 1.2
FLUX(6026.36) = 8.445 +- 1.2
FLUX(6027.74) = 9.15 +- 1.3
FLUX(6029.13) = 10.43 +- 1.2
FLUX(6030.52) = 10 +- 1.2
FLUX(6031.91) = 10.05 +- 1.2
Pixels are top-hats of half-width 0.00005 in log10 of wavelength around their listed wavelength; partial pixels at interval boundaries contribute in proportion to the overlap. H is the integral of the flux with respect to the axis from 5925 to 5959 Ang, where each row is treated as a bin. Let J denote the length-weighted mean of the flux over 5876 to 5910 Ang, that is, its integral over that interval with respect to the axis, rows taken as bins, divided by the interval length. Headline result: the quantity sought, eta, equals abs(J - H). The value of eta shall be 310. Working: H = 320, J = 9.74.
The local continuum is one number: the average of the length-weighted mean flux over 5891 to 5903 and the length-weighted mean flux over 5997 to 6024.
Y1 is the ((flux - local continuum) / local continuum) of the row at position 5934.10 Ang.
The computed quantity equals 0.025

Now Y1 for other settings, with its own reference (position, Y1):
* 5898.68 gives 0.206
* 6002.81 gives 0.043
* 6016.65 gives 0.015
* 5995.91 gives 0.203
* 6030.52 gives 0.086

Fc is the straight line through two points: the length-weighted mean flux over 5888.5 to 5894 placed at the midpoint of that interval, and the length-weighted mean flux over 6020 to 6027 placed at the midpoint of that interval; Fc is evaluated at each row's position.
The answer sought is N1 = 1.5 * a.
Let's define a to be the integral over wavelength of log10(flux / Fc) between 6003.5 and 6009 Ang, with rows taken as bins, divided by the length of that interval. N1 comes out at 0.023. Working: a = 0.02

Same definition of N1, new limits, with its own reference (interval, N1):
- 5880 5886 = 0.092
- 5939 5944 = 0.020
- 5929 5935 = -0.103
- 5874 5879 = 0.205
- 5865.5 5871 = 0.045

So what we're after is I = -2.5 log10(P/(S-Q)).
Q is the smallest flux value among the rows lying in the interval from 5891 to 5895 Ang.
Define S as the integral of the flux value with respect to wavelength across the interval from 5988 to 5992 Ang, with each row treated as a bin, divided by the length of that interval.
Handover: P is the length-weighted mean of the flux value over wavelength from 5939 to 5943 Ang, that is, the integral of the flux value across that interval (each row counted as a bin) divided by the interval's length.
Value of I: -2.1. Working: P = 9.0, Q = 8.203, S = 9.53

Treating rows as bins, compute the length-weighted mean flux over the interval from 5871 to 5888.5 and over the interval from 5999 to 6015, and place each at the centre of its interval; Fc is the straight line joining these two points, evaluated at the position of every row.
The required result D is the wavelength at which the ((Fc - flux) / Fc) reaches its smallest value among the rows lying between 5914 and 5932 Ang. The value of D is 5927.27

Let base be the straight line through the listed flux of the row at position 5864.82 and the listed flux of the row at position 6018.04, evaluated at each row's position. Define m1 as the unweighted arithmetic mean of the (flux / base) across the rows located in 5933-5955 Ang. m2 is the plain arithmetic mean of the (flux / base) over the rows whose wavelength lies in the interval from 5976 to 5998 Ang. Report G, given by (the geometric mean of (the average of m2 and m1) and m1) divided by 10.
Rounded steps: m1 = 1.19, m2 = 1.21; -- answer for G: 0.1195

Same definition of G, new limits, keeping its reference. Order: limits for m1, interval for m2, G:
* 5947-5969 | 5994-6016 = 0.1148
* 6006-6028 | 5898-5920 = 0.1136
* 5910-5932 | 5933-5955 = 0.1180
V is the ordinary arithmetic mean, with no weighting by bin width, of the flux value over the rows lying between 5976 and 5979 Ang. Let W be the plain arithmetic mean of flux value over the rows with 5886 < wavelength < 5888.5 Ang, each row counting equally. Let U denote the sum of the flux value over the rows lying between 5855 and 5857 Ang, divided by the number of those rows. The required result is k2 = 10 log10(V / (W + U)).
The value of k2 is -2.51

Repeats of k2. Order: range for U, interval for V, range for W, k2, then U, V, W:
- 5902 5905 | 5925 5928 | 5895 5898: -1.89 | 9.1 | 11.5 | 8.6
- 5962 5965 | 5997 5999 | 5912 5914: -3.26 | 8.3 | 9.3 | 11.4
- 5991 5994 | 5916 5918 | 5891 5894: -3.16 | 8.8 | 8.9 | 9.5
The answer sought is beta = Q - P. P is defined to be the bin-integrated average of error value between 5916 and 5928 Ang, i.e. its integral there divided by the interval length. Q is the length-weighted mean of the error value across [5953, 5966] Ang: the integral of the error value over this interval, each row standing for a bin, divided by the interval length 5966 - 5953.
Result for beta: -0.002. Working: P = 1.23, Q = 1.23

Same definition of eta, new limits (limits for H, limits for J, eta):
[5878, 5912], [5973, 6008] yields 316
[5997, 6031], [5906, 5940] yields 299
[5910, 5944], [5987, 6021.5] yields 314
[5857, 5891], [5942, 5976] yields 323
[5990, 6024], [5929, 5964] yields 302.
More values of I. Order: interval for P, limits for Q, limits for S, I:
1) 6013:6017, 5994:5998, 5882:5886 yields -2.6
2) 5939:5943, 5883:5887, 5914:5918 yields -2.5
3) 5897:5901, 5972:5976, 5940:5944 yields -1.3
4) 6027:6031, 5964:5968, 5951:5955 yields -1.7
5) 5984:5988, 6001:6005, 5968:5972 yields -3.9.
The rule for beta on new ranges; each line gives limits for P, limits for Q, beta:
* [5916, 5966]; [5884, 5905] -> 0.081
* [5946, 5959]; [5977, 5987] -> -0.021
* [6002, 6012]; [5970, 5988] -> 0.039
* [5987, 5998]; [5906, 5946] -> 0.016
